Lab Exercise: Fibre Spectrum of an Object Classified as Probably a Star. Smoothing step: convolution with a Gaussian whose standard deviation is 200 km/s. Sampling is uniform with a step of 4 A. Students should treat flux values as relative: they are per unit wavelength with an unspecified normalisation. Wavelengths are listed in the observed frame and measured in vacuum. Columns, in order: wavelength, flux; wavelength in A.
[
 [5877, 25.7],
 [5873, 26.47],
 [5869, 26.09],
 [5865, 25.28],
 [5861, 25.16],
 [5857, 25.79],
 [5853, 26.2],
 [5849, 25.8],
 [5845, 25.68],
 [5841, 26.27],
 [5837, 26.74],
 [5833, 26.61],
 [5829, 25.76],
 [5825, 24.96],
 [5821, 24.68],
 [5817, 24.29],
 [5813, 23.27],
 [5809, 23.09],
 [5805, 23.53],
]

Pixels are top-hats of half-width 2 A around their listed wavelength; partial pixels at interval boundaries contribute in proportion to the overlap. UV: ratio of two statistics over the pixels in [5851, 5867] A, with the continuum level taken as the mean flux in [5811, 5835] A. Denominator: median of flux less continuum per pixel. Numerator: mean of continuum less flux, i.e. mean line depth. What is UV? -1.12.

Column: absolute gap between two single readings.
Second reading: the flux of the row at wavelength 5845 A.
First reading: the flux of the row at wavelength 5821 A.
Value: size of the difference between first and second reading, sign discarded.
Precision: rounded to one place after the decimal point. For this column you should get 1.0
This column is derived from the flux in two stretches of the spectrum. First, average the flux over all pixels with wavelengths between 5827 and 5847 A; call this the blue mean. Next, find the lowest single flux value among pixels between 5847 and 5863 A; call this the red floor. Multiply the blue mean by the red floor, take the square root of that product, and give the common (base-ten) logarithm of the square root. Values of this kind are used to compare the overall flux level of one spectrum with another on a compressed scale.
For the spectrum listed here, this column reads 1.41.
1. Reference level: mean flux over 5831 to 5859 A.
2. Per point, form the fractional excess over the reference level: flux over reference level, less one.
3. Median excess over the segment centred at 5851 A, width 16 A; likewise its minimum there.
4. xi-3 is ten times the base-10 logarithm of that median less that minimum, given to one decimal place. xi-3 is -23.6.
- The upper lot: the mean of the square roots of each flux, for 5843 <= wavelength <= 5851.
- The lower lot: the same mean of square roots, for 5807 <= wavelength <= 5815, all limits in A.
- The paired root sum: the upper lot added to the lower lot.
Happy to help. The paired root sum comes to 9.9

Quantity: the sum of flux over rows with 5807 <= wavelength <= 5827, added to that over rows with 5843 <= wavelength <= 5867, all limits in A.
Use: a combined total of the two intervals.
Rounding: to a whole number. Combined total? 274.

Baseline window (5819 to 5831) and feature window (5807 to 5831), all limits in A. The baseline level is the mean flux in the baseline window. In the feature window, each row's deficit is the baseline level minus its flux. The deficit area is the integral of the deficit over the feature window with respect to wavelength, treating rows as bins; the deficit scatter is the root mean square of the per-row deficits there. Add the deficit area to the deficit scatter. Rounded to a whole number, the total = 20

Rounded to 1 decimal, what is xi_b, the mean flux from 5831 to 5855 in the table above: 26.2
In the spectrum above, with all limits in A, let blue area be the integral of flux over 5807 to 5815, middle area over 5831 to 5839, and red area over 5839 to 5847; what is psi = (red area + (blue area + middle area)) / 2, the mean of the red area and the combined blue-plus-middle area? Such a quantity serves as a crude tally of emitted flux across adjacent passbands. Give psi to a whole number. 303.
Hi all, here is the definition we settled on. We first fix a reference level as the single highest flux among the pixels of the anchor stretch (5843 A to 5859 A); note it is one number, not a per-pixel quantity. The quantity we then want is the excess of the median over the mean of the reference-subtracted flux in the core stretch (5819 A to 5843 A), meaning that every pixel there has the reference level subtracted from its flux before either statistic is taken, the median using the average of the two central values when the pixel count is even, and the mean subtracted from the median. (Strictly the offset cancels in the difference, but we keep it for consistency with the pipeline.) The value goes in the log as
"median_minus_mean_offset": 0.18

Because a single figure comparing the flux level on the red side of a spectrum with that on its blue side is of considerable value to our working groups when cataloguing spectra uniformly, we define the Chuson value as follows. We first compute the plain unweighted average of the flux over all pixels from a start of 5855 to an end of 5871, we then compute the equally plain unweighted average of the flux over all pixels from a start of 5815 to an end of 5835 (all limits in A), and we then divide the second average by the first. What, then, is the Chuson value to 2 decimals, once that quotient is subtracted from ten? 9.01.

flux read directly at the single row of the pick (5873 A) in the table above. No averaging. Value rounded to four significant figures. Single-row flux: 26.47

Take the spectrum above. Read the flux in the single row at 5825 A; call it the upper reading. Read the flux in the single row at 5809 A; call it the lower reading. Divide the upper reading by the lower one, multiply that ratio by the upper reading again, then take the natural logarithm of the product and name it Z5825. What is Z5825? 3.30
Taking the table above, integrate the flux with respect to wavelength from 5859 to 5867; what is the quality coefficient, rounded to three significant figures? 202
